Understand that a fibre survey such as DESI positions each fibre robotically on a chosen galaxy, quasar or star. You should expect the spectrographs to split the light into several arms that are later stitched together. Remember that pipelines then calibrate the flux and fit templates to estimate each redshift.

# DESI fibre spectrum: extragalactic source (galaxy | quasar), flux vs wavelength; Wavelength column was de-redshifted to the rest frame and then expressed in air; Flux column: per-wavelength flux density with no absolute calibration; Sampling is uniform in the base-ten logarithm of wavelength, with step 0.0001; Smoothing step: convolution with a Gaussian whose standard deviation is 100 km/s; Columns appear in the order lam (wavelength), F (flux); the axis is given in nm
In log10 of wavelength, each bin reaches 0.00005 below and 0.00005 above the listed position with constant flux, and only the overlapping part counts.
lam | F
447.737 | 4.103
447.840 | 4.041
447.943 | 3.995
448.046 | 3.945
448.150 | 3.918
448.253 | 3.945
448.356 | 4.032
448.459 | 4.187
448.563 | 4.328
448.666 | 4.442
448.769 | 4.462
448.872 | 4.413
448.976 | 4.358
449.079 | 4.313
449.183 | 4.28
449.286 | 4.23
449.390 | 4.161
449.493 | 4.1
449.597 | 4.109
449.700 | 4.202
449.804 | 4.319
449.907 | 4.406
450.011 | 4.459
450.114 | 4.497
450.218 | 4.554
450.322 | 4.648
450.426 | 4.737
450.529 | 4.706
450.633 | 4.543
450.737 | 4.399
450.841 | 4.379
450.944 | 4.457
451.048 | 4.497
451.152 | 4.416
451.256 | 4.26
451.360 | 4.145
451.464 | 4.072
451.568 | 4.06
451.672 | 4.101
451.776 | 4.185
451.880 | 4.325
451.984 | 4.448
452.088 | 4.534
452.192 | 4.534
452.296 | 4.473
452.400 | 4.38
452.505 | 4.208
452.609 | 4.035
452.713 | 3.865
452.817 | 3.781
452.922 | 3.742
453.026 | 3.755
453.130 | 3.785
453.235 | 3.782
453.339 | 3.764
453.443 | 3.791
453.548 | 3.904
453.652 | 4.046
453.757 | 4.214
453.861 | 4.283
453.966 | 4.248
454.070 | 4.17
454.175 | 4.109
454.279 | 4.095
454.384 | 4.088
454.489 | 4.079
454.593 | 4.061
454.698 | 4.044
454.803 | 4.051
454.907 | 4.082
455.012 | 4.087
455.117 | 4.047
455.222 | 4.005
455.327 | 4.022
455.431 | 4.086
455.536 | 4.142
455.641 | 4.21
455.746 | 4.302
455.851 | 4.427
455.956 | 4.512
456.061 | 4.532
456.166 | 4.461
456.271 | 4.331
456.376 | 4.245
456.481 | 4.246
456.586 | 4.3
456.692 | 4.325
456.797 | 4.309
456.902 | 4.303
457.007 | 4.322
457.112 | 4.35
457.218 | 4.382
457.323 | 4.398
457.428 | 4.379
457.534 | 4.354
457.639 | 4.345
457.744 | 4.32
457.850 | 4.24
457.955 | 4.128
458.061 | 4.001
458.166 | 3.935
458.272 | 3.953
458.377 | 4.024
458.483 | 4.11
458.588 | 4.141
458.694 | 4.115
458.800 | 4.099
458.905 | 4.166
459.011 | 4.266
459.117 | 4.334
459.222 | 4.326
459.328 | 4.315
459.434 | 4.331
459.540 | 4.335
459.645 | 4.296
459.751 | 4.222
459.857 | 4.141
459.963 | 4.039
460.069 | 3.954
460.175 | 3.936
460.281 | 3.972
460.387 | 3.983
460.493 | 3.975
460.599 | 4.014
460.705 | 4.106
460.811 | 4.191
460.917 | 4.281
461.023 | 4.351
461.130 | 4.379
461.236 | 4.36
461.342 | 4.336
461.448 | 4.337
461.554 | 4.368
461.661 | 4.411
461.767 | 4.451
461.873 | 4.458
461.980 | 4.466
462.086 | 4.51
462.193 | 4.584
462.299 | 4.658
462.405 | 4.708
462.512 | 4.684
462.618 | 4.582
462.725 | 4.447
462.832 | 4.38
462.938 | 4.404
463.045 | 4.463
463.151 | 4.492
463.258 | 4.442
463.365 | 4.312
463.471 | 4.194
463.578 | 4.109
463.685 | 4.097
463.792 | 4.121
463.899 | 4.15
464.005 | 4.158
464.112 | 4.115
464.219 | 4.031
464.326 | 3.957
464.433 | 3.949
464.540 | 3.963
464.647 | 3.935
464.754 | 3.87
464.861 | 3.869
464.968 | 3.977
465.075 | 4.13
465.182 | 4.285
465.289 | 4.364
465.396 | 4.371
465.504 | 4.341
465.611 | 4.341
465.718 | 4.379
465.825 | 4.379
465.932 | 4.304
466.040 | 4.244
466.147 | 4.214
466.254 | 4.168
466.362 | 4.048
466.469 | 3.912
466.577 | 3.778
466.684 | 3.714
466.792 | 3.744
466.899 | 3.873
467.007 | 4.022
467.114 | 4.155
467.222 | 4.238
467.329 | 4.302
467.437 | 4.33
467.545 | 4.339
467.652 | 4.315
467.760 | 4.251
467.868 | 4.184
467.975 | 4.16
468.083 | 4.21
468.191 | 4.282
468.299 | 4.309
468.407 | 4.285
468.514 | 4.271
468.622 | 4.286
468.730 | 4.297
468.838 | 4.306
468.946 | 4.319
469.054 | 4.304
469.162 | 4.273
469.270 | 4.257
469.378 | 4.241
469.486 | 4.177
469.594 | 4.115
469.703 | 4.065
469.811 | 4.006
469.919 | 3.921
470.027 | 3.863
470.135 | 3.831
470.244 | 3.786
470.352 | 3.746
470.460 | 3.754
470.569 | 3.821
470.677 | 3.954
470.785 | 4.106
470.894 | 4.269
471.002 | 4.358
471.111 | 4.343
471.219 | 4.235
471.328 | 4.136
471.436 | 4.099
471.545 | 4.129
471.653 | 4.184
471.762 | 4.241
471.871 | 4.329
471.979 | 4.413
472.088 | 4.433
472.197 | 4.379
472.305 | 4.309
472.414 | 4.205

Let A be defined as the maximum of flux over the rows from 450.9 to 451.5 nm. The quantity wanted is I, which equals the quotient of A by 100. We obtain 0.045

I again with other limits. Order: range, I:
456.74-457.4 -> 0.044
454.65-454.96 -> 0.041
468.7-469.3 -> 0.043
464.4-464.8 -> 0.040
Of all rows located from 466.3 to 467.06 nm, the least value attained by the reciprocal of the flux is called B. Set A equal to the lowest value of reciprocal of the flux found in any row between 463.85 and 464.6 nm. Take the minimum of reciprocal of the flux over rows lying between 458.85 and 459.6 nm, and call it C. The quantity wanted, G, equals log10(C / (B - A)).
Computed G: 1.5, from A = 0.241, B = 0.247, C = 0.231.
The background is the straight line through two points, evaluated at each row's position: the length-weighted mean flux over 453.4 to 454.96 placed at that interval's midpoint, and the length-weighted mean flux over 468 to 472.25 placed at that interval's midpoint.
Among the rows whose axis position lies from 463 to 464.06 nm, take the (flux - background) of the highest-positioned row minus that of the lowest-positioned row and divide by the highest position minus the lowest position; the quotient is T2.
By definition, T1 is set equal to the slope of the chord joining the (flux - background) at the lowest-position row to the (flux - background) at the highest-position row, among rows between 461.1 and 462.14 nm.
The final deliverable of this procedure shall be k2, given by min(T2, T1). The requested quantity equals -0.32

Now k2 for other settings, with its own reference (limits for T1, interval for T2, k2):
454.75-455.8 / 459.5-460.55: -0.38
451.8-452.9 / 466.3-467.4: -0.59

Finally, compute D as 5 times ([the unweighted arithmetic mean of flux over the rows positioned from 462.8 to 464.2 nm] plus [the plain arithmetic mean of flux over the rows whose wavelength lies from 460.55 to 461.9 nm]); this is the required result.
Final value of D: 42.9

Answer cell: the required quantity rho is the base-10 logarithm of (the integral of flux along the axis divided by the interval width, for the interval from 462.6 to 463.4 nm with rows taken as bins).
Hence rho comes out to 0.647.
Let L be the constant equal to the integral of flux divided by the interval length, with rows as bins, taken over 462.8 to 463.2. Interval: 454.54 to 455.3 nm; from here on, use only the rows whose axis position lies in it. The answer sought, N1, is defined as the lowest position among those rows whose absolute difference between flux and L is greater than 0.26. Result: 454.593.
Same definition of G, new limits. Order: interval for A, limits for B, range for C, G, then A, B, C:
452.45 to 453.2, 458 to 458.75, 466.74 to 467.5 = 1.8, 0.238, 0.241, 0.231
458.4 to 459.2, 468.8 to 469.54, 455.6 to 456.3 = 2.4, 0.231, 0.232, 0.221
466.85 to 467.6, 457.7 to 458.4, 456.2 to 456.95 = 2.4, 0.230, 0.231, 0.231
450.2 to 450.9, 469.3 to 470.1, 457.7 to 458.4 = 1.0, 0.211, 0.236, 0.231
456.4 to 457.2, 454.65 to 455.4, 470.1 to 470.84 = 1.2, 0.230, 0.245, 0.244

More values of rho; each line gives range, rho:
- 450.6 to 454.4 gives 0.619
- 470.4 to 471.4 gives 0.614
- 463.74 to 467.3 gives 0.612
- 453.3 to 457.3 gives 0.622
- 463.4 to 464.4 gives 0.613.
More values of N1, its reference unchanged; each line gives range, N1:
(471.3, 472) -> 471.328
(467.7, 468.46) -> 467.868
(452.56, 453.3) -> 452.609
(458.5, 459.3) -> 458.588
